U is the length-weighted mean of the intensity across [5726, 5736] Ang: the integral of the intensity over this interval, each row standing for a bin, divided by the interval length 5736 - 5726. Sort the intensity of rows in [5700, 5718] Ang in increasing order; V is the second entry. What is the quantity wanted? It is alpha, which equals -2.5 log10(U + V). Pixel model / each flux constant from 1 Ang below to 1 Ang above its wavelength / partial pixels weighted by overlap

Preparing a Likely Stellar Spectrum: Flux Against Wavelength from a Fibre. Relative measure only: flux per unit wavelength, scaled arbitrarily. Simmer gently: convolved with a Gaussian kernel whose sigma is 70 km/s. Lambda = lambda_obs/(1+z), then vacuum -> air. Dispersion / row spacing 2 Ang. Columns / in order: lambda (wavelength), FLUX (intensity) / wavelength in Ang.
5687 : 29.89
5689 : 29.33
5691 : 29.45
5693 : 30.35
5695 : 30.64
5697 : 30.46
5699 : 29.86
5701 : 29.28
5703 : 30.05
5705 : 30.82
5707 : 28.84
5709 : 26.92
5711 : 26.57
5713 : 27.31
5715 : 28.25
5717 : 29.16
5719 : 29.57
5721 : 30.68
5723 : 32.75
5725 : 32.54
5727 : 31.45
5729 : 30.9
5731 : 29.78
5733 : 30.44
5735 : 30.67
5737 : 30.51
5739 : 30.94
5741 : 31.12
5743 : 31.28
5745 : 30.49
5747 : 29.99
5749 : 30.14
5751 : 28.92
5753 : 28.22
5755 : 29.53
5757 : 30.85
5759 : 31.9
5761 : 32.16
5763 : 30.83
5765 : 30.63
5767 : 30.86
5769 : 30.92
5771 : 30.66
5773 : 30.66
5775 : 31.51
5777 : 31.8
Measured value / -4.40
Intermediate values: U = 30.6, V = 26.92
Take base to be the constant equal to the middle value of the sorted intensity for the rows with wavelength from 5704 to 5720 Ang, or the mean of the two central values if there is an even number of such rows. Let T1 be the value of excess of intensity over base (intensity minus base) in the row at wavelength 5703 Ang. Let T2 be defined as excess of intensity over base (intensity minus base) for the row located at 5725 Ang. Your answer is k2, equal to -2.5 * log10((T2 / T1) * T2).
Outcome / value -2.6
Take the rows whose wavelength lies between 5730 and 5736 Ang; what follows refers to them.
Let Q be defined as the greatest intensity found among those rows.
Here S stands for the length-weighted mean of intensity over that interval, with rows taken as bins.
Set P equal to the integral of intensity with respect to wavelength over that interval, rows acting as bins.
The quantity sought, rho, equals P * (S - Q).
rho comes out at -68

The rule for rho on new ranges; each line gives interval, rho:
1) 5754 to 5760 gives -210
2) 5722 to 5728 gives -97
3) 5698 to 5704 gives -57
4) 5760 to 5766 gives -179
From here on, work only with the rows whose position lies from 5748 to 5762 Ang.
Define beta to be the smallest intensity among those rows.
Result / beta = 28.22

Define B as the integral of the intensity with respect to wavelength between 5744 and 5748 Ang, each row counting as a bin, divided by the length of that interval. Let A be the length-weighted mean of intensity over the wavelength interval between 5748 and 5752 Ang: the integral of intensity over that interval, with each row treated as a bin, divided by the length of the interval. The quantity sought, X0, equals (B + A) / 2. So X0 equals 29.9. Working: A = 29.5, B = 30.2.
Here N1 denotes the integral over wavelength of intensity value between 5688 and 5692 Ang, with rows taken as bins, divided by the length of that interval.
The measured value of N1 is 29.4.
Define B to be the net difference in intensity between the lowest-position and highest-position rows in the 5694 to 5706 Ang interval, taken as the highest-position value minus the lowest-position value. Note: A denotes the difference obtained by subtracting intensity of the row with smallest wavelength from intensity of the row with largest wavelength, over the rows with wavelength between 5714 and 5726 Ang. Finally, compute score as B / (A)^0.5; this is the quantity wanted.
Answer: 0.1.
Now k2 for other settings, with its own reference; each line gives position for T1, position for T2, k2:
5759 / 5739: -0.6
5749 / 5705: -1.3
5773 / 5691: 1.0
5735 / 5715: 3.5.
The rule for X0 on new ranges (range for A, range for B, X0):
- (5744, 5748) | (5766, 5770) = 30.6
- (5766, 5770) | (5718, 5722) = 30.5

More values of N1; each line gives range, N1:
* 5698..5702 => 29.6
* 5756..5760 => 31.4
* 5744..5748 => 30.2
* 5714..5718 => 28.7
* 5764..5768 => 30.7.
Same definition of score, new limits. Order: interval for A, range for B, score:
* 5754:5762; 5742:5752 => -1.5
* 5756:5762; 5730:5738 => 0.6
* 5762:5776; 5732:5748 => -0.5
